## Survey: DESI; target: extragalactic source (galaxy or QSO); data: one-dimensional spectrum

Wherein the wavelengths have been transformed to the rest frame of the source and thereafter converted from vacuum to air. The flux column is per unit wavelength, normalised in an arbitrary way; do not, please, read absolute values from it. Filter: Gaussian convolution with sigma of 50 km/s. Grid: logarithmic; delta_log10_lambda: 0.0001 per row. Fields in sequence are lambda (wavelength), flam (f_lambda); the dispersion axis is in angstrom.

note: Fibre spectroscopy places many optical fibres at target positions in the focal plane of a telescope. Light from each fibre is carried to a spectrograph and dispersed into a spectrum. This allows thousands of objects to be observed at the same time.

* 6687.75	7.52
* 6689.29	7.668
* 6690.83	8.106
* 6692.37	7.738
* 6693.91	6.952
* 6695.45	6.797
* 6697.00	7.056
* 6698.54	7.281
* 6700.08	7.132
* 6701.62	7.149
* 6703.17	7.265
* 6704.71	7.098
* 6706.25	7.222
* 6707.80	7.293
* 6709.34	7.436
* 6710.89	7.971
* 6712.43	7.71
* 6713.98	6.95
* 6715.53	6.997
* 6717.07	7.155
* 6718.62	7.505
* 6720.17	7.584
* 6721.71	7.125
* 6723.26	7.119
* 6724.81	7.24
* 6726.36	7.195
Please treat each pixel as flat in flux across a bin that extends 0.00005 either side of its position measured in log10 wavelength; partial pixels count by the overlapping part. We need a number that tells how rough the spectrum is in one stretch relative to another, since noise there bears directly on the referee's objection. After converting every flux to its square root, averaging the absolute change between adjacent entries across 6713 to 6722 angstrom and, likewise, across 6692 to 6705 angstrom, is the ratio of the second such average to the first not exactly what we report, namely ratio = 1.08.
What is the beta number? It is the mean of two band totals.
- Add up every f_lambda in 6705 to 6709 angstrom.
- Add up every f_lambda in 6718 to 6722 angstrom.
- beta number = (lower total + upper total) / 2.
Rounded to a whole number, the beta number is 18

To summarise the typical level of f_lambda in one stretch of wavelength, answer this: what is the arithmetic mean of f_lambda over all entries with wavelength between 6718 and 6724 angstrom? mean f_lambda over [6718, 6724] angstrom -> 7.33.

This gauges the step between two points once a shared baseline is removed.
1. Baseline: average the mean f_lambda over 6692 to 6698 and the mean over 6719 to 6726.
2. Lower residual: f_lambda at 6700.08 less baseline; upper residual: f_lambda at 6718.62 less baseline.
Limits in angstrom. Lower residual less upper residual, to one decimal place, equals -0.4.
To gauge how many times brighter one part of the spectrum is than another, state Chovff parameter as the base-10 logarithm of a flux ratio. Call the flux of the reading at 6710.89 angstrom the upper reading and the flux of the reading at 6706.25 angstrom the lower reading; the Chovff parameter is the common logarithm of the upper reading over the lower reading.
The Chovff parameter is 0.043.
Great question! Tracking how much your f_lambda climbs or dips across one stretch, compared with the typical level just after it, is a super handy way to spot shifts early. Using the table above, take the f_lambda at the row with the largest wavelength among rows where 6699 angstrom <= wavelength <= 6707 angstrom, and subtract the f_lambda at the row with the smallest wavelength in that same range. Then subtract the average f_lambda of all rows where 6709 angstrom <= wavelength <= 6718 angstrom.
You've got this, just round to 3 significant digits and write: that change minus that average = -7.28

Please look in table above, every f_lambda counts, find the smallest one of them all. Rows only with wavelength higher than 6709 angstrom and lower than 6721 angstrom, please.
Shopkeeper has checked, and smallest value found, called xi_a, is 6.95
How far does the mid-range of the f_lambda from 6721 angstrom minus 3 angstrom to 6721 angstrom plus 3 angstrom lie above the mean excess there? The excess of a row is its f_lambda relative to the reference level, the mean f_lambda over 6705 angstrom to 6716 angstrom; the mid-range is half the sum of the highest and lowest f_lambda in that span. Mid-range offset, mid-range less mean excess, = 7.39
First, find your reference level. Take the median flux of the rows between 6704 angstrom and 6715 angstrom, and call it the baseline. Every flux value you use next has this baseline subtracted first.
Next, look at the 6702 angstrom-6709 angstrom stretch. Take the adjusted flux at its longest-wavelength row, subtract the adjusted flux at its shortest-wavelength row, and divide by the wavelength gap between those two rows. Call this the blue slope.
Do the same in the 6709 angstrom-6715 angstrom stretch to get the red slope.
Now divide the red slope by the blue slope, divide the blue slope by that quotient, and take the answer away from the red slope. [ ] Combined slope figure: -0.10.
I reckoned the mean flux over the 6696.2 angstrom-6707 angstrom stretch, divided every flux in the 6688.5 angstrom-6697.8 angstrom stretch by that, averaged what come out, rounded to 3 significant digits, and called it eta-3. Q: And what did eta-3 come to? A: 1.03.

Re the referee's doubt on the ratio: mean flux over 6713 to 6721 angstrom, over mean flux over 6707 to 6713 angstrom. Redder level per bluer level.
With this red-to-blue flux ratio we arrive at 0.95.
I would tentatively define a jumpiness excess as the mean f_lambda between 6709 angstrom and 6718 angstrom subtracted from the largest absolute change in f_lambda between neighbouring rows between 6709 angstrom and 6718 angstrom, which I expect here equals -6.61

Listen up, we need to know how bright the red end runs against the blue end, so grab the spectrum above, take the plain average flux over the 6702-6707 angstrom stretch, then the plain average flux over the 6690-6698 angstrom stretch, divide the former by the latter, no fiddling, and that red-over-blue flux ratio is 0.98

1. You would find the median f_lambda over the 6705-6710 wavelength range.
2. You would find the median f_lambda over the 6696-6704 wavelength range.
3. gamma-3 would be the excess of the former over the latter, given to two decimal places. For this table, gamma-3 0.14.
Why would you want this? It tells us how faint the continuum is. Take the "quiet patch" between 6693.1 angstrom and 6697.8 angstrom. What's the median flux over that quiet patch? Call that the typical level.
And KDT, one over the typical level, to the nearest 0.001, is 0.144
